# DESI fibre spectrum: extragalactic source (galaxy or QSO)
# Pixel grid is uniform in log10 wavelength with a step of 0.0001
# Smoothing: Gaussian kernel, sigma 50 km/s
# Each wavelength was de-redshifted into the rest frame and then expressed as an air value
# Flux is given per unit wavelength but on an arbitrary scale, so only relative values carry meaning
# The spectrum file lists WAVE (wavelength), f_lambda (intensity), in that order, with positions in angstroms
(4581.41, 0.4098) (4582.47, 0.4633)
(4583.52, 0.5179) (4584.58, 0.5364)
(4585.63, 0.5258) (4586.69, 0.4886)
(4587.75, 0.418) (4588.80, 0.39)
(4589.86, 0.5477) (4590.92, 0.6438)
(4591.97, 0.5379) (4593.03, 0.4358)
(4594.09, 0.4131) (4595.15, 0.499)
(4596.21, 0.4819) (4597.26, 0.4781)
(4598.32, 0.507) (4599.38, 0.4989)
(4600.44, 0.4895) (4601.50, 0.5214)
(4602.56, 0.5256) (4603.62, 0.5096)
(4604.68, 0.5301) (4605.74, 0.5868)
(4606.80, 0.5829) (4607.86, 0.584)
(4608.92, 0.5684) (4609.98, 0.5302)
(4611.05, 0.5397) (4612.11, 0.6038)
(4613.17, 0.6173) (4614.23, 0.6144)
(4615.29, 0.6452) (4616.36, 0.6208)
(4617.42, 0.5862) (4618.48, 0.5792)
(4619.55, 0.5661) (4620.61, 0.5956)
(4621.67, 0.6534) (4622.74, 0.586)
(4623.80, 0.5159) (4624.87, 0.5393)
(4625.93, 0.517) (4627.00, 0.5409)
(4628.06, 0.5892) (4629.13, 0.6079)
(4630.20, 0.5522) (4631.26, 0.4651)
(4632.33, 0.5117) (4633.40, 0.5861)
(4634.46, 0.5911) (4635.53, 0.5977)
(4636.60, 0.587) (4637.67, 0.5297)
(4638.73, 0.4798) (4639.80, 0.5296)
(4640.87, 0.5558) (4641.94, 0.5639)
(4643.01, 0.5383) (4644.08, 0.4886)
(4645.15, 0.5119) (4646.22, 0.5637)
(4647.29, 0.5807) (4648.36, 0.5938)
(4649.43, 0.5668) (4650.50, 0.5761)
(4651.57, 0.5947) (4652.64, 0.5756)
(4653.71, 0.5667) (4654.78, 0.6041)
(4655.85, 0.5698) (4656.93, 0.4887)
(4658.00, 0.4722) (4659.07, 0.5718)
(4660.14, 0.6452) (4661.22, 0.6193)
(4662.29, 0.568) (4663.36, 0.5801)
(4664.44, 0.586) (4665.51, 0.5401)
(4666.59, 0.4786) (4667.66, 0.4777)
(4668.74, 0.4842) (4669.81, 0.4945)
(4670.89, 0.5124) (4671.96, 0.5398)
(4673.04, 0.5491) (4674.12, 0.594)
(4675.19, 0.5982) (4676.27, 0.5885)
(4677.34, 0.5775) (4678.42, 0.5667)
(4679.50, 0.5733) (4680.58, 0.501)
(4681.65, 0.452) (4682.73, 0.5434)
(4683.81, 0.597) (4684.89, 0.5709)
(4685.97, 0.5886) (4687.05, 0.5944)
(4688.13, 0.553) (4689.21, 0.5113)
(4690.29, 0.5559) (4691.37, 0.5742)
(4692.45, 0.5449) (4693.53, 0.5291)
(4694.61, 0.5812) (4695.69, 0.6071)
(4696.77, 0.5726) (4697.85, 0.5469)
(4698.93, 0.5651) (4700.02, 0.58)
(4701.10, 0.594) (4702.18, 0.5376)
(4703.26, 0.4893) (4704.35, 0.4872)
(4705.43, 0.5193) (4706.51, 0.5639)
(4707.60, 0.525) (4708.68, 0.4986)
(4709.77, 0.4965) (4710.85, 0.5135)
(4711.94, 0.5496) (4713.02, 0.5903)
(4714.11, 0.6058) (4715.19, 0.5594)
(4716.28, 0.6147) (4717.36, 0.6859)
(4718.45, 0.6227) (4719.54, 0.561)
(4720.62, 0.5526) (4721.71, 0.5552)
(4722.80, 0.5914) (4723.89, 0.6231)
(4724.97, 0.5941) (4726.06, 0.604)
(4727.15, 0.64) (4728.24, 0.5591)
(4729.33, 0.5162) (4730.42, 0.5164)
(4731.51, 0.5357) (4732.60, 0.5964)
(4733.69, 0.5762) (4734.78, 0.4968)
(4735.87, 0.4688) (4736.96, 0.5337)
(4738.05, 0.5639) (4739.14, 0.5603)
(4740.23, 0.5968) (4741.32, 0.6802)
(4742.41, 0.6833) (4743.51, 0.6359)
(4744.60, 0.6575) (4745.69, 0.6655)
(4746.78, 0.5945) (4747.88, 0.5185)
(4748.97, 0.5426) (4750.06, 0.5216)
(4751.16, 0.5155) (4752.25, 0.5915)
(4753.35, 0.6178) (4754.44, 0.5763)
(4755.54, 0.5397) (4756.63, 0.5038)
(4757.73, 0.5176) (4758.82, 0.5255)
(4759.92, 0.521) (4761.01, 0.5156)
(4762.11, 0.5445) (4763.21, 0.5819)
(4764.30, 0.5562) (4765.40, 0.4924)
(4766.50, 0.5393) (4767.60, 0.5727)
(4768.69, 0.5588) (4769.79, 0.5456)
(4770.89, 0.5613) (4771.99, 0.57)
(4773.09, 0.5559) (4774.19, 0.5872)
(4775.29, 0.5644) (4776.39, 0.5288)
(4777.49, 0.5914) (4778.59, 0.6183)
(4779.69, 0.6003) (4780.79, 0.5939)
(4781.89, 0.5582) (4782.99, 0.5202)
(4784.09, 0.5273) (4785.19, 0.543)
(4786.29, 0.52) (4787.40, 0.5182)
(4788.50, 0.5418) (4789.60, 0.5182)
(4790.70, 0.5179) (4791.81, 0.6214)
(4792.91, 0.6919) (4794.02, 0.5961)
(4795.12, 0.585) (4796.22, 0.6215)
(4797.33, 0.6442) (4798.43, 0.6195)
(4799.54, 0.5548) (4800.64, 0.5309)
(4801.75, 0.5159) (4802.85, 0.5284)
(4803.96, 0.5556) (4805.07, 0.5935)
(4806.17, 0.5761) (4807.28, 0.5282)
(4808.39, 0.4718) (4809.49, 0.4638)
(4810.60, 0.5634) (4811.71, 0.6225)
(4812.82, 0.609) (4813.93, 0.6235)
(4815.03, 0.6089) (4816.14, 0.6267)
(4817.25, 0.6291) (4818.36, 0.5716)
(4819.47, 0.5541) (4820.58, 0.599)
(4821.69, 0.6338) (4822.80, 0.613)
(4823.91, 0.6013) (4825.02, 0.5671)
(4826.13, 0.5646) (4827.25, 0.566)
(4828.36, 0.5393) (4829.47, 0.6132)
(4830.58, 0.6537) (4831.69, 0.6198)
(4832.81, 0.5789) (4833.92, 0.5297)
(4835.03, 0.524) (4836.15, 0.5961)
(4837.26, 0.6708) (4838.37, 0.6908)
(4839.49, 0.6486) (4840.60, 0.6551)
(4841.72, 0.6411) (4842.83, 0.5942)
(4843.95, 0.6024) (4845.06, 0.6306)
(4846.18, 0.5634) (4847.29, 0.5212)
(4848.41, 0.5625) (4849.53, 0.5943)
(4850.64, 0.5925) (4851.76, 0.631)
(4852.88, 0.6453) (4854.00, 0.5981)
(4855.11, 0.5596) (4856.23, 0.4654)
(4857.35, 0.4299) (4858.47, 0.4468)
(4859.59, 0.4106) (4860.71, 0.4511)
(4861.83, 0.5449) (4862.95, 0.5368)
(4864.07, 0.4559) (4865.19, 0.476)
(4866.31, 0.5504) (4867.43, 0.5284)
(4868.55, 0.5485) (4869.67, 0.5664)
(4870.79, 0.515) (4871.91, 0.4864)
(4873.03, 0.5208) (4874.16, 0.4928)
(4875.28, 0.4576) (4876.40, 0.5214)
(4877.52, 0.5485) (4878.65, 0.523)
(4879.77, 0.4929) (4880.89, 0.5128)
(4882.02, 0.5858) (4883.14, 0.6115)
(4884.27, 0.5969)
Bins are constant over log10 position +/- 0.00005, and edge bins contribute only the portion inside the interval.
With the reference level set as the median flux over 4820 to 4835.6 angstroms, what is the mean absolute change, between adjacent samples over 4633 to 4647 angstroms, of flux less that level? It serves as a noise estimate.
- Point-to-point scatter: 0.030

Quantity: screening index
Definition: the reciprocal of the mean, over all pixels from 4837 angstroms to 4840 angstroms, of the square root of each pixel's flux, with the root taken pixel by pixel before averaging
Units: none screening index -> 1.222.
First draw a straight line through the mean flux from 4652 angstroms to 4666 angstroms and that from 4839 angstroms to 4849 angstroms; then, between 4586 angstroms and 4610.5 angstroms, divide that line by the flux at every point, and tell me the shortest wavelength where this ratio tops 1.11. 4586.69 angstroms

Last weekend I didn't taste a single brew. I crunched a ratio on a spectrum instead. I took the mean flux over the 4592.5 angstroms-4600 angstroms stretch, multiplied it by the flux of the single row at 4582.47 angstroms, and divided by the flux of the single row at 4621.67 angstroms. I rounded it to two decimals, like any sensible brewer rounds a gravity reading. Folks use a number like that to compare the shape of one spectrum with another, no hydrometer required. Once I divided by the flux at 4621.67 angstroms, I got 0.34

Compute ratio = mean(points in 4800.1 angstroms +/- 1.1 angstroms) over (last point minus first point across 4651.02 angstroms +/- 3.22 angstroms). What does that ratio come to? -20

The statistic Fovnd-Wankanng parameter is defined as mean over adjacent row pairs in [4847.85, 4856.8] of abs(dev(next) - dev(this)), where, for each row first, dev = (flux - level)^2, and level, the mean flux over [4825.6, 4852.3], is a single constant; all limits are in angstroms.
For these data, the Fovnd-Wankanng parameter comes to 0.0034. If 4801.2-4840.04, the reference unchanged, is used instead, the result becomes 0.0026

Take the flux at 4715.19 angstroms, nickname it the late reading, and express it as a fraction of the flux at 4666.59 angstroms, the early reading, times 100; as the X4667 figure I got 117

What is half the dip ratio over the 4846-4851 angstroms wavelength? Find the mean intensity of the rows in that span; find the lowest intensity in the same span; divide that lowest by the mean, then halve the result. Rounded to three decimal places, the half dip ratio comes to 0.460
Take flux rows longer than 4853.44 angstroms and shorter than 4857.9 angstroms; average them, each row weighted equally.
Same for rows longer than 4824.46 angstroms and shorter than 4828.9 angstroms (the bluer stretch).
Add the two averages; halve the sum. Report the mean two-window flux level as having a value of 0.536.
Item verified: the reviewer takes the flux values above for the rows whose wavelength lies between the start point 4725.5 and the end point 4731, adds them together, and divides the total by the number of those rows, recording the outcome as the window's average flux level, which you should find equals 0.57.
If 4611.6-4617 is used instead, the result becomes 0.62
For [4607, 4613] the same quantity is 0.57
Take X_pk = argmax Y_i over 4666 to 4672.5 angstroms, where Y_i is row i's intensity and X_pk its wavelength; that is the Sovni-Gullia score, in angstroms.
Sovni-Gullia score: 4671.96 angstroms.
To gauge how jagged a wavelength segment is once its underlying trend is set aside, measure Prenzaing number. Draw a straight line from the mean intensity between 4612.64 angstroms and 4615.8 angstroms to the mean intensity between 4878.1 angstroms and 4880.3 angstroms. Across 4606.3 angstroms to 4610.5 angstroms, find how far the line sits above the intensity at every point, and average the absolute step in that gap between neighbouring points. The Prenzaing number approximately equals 0.018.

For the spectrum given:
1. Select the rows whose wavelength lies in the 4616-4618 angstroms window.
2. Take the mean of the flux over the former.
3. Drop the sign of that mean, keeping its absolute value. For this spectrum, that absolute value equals 0.60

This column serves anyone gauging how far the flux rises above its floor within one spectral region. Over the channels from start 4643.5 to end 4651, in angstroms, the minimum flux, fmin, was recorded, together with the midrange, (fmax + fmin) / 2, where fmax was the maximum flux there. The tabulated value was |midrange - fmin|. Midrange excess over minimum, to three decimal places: 0.053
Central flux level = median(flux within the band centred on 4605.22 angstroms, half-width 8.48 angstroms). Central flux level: 0.53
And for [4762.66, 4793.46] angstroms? 0.56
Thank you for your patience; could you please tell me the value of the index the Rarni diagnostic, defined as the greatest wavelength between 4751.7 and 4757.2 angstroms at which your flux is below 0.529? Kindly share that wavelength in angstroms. 4756.63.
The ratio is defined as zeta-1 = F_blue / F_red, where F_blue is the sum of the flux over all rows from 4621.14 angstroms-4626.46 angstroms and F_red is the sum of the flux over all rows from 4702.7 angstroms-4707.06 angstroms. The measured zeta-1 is 1.37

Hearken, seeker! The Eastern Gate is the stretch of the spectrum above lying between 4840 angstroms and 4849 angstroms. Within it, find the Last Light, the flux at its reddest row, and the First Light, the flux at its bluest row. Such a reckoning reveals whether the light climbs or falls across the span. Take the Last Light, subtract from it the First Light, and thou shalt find -0.09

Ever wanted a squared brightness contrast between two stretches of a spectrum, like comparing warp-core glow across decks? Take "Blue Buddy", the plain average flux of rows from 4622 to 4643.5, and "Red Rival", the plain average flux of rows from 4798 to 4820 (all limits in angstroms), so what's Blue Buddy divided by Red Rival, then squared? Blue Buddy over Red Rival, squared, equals 0.94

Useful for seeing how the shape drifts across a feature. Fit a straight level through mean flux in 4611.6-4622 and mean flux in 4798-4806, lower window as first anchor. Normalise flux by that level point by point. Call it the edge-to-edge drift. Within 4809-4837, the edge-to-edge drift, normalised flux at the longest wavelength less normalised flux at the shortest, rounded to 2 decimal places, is 0.25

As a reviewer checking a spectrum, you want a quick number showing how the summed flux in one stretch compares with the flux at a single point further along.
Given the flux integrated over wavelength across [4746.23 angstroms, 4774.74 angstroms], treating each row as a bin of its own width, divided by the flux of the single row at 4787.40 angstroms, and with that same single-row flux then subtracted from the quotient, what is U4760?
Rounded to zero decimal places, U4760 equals 30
